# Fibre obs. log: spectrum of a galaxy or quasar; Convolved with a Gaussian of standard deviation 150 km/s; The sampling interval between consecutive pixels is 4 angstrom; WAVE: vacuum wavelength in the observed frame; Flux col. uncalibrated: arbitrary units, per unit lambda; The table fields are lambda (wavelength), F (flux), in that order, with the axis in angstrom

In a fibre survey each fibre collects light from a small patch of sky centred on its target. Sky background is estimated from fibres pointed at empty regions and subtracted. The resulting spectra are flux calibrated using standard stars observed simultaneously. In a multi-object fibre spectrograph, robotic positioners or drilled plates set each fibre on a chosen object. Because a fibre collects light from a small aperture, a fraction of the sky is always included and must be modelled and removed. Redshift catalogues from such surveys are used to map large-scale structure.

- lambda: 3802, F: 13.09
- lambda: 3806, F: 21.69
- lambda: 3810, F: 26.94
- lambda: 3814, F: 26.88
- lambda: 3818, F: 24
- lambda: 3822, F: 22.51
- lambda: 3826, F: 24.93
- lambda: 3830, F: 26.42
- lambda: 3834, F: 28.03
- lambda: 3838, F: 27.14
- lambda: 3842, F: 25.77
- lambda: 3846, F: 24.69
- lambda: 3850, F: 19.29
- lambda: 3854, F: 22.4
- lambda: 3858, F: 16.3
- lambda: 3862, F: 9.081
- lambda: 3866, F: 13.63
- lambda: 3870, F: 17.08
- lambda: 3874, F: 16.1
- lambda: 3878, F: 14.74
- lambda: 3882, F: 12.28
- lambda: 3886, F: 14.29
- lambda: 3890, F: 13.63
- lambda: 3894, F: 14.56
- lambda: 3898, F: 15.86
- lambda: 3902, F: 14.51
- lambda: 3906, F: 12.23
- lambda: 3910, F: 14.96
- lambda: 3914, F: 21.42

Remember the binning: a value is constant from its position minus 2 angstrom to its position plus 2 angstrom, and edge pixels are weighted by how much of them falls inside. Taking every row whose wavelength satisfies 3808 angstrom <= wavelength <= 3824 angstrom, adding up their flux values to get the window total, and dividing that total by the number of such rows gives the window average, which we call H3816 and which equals 25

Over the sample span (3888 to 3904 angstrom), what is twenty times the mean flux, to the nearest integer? 293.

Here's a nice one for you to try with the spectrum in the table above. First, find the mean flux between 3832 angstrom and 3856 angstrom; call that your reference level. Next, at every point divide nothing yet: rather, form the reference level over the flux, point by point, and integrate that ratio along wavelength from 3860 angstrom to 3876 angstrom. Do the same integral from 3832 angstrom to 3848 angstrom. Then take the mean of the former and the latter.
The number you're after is 22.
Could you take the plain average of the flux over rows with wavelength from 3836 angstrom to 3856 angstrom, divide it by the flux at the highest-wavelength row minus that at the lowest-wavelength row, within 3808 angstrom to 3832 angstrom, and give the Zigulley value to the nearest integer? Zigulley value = -46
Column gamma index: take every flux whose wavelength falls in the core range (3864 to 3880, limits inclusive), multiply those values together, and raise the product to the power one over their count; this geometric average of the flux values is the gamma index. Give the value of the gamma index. 15.3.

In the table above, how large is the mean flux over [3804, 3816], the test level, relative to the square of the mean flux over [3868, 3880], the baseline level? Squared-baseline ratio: 0.099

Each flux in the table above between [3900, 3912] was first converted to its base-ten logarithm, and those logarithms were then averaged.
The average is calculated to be 1.14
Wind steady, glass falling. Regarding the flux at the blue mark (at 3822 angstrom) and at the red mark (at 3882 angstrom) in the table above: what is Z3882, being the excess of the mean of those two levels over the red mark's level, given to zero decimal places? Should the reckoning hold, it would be 5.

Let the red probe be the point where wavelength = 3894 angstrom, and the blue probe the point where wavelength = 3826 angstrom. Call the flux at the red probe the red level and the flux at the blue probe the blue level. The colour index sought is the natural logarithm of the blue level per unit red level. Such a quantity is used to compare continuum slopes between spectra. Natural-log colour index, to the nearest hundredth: 0.54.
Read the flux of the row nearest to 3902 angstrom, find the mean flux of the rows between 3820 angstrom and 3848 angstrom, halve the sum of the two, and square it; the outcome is 403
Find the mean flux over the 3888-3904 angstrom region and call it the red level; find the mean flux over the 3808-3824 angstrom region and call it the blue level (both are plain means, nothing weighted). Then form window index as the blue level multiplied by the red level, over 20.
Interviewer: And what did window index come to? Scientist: 18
